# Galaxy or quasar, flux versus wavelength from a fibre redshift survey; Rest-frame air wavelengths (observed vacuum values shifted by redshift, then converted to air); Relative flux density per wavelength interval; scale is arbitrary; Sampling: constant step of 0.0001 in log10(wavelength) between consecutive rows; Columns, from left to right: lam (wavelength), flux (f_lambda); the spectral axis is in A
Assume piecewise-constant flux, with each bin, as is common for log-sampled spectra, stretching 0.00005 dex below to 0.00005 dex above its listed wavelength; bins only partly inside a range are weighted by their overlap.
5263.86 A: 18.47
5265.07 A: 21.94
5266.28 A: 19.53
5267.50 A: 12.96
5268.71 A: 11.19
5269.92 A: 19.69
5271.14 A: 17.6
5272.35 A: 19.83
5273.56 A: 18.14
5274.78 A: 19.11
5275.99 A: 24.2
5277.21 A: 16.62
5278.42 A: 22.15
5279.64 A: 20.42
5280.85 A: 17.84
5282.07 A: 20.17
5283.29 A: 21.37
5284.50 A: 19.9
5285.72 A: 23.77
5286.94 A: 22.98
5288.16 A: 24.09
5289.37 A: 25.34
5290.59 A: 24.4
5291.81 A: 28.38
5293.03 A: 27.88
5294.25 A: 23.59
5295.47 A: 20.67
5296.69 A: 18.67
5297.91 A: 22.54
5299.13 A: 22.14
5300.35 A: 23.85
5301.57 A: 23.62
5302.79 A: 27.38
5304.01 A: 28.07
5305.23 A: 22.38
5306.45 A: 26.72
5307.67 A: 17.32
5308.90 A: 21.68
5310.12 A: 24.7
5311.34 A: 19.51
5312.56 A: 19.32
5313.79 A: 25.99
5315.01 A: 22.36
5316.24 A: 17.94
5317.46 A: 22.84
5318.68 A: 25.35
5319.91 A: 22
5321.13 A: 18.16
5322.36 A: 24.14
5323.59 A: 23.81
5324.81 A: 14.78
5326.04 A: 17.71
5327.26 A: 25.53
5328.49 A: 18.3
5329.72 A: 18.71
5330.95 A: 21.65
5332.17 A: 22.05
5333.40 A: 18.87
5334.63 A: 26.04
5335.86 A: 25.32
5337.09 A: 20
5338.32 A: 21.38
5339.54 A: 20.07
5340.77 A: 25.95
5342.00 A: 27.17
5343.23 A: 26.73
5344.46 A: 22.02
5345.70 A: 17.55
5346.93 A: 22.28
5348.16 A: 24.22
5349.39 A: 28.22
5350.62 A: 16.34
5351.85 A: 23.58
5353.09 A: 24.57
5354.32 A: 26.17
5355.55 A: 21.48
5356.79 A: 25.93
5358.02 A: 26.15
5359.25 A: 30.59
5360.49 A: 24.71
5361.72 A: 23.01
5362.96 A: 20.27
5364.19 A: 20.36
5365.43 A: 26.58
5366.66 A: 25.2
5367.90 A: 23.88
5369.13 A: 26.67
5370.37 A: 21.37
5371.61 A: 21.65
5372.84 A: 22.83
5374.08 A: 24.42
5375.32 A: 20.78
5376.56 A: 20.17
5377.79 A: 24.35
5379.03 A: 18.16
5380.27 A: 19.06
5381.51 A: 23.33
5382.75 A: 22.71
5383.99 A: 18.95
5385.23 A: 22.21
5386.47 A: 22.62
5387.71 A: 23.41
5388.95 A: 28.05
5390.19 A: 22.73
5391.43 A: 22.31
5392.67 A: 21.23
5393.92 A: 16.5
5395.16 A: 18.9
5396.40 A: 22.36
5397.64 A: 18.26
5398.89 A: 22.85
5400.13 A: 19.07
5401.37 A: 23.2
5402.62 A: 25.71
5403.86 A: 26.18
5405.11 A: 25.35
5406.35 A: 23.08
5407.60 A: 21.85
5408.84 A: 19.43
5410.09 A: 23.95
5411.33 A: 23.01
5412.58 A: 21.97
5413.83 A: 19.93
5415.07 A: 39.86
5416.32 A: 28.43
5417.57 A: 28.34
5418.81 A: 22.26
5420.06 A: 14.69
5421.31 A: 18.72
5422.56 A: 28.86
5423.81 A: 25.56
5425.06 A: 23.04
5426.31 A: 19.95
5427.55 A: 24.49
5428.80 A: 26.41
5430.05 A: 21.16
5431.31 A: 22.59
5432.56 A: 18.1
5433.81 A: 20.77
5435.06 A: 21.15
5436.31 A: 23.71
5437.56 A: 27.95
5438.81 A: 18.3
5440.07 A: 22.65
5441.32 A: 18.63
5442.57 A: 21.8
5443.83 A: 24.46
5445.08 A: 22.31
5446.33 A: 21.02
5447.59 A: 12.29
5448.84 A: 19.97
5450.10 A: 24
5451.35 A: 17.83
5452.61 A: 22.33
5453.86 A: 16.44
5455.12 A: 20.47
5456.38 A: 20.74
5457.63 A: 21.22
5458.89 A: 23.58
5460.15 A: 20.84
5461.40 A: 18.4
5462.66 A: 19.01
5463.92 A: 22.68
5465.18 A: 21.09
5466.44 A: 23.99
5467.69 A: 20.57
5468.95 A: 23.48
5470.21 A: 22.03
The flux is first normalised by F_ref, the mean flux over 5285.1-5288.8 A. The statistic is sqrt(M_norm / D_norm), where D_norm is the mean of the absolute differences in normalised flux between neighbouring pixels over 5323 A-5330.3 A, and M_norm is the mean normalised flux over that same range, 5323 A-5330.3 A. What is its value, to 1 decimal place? 1.9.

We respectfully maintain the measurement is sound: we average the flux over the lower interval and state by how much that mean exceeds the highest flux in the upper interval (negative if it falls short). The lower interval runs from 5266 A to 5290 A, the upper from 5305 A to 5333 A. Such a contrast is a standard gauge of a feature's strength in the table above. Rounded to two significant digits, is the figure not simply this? -6.9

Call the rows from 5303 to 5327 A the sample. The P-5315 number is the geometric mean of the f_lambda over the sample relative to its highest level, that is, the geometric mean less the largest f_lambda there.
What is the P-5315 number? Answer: -6.5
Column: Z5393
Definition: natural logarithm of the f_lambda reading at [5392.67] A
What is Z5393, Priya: 3.06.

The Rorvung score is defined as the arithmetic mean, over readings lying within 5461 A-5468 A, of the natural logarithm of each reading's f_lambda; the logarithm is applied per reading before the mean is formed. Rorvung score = 3.04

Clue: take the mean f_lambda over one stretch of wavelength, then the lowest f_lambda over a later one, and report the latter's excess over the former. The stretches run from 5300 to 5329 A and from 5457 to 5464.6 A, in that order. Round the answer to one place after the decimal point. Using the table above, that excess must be -3.8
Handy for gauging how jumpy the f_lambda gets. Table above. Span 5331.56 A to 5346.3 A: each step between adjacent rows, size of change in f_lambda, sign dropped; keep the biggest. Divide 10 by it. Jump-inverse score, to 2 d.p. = 1.39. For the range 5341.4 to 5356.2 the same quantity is 0.84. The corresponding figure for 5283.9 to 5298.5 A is 2.33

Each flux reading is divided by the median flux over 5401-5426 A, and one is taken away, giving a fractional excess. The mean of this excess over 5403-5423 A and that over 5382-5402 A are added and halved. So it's -0.01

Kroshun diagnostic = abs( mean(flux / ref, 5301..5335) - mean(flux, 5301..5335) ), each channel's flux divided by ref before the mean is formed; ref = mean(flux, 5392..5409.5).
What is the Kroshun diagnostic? 21.0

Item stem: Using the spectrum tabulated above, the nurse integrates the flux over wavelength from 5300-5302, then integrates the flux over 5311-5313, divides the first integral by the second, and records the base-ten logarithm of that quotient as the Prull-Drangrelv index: 0.09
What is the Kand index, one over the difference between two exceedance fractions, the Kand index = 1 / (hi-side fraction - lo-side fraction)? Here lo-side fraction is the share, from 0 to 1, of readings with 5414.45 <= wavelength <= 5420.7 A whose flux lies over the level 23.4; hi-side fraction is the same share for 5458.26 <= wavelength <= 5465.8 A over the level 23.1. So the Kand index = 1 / -2.3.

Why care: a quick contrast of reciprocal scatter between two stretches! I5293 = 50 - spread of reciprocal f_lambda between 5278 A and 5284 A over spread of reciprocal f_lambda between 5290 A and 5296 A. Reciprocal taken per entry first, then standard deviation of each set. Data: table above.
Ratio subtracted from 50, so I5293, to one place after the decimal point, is 49.2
